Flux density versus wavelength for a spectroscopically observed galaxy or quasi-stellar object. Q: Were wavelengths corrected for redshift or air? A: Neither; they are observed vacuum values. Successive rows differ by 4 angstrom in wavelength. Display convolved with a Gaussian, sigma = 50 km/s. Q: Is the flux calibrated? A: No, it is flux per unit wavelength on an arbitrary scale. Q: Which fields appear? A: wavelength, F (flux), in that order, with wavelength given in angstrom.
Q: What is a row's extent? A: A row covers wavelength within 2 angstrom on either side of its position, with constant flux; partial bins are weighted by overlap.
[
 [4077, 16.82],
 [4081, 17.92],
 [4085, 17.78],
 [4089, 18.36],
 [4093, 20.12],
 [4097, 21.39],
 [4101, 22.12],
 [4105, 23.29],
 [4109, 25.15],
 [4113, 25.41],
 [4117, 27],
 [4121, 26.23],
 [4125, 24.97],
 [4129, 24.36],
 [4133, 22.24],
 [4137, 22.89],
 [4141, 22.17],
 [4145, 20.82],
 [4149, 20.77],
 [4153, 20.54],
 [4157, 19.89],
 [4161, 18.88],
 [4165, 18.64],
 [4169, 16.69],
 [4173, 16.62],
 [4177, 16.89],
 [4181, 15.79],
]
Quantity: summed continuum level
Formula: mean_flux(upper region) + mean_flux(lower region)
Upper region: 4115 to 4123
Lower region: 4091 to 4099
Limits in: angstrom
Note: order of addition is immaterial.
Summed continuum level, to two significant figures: 47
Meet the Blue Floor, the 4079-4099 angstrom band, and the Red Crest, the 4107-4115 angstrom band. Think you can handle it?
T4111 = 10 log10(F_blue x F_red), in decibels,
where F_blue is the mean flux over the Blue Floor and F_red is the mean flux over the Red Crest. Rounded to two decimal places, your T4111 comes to 26.84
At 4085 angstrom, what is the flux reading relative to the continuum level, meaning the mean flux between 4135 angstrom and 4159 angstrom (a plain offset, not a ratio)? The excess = -3.4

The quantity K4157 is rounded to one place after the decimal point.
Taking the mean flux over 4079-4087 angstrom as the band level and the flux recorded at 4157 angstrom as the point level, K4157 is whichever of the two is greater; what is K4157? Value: 19.9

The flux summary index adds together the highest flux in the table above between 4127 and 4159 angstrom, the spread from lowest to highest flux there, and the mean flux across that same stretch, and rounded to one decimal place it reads 50.5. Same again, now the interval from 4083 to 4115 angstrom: 54.7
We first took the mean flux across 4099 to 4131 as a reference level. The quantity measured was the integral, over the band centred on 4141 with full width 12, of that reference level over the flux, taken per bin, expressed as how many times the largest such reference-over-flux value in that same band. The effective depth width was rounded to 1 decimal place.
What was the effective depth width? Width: 11.4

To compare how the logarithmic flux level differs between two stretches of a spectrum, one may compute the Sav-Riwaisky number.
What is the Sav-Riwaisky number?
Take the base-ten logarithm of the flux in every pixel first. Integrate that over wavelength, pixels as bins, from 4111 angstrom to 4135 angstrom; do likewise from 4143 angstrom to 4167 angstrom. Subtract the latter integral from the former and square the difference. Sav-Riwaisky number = 5.6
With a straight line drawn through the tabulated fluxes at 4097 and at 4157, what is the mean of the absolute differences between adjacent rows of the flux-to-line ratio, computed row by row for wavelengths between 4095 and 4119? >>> 0.058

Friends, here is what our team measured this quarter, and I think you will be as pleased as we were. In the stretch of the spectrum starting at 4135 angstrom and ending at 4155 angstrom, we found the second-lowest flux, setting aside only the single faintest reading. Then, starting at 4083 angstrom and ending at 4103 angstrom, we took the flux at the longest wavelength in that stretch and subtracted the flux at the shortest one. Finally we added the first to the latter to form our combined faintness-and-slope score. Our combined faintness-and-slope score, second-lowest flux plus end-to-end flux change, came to 25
